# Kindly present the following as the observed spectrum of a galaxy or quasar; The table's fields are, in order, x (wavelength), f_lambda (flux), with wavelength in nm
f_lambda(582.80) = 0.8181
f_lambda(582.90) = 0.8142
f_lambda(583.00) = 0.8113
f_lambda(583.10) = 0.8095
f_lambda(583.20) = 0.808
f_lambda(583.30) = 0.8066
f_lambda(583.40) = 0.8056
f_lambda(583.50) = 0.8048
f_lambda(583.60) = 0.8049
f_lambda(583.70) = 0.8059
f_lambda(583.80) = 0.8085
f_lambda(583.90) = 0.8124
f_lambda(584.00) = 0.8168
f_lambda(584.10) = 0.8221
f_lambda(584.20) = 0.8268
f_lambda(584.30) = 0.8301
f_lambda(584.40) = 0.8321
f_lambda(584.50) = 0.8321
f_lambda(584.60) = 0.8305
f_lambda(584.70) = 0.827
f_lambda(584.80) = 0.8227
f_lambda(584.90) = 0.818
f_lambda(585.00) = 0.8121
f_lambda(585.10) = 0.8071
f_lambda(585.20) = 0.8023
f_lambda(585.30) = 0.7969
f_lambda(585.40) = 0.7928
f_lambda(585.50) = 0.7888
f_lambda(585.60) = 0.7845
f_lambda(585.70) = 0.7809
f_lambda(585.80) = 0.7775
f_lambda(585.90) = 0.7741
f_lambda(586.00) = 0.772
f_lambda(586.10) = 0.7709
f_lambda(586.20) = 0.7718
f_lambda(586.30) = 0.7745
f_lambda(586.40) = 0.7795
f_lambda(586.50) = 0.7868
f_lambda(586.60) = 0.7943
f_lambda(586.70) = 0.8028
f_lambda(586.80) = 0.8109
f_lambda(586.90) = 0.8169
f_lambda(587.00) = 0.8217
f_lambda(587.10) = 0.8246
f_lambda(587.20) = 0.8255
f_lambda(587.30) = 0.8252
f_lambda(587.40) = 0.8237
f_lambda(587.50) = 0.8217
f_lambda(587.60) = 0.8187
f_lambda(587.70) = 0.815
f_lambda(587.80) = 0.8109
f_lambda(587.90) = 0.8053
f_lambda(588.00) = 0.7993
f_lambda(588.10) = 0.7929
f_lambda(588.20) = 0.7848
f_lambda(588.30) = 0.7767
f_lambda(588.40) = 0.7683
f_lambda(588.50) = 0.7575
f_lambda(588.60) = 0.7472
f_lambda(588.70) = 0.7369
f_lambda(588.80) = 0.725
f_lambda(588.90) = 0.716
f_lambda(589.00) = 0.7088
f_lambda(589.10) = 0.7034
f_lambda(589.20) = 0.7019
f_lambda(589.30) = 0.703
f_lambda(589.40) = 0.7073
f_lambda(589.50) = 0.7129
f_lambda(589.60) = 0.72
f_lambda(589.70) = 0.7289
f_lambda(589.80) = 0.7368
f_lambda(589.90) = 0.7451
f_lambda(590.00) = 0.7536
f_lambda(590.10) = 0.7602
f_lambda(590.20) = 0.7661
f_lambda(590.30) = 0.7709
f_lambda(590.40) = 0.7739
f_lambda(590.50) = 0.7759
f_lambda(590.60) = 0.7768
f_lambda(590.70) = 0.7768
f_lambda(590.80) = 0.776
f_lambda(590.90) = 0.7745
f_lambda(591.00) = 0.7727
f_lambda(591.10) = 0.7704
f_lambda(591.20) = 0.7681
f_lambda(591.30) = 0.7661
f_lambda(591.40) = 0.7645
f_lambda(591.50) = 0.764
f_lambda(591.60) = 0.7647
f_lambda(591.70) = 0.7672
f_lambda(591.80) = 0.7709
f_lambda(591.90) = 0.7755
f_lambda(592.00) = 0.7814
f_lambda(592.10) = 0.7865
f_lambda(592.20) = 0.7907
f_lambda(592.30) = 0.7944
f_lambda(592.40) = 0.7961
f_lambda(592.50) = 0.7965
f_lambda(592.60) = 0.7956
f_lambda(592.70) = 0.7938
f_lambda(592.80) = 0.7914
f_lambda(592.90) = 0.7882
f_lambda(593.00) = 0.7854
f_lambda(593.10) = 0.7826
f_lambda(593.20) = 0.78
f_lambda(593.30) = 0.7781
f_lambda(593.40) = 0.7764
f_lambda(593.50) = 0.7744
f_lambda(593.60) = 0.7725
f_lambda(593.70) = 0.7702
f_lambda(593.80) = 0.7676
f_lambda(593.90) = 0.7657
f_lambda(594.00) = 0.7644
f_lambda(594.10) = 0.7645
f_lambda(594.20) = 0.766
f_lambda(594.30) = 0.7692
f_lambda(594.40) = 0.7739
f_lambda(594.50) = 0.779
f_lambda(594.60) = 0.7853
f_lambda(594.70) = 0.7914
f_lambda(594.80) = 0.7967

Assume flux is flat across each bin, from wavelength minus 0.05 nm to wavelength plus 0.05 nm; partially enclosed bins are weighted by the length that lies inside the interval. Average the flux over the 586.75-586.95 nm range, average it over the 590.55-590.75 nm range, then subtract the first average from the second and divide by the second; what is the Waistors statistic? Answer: -0.048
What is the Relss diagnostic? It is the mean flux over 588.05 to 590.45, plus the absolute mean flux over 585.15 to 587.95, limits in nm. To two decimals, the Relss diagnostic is 1.54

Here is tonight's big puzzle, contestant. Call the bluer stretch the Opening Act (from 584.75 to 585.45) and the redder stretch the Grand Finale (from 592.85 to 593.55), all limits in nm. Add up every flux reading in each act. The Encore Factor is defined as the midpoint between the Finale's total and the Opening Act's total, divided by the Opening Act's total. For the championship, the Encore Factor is 0.98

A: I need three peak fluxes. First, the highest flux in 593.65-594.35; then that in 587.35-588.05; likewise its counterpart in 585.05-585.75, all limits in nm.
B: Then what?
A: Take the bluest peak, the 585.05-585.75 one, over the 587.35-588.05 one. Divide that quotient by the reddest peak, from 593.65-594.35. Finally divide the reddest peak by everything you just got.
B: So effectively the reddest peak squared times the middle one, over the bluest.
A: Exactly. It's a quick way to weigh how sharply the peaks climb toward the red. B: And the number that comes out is 0.605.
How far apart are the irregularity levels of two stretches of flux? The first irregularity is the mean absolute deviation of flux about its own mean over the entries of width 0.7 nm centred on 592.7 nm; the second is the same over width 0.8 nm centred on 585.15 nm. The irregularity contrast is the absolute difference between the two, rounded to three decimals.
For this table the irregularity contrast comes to 0.006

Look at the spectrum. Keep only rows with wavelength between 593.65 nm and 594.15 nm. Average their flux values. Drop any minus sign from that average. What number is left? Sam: 0.77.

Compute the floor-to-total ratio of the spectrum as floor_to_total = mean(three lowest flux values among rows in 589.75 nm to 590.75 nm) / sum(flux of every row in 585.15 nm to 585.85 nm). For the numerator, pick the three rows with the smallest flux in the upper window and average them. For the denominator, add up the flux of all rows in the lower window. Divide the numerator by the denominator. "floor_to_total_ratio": 0.13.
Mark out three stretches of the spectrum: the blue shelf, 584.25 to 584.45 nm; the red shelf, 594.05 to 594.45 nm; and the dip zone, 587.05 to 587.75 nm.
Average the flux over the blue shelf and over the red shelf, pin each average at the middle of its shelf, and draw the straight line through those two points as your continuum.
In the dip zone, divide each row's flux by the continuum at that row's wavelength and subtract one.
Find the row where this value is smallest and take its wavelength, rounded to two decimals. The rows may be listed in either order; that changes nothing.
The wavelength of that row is 587.70 nm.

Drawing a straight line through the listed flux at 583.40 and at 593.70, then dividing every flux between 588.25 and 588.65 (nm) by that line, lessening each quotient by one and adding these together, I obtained -0.13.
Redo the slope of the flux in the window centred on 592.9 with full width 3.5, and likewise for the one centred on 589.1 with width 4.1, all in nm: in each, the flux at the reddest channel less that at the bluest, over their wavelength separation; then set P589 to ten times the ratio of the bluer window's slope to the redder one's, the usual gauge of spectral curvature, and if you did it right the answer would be -27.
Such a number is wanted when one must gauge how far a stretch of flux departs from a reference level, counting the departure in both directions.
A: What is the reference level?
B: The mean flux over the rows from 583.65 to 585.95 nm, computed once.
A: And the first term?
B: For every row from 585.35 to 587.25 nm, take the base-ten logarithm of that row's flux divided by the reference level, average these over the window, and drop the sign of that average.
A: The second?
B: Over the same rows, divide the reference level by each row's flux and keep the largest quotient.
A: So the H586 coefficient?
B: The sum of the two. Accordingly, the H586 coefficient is 1.058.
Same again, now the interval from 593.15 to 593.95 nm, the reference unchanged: 1.076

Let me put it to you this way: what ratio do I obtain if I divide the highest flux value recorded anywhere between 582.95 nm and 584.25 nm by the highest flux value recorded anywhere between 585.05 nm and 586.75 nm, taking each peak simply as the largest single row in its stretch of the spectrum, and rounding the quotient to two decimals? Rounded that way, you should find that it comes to 1.02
